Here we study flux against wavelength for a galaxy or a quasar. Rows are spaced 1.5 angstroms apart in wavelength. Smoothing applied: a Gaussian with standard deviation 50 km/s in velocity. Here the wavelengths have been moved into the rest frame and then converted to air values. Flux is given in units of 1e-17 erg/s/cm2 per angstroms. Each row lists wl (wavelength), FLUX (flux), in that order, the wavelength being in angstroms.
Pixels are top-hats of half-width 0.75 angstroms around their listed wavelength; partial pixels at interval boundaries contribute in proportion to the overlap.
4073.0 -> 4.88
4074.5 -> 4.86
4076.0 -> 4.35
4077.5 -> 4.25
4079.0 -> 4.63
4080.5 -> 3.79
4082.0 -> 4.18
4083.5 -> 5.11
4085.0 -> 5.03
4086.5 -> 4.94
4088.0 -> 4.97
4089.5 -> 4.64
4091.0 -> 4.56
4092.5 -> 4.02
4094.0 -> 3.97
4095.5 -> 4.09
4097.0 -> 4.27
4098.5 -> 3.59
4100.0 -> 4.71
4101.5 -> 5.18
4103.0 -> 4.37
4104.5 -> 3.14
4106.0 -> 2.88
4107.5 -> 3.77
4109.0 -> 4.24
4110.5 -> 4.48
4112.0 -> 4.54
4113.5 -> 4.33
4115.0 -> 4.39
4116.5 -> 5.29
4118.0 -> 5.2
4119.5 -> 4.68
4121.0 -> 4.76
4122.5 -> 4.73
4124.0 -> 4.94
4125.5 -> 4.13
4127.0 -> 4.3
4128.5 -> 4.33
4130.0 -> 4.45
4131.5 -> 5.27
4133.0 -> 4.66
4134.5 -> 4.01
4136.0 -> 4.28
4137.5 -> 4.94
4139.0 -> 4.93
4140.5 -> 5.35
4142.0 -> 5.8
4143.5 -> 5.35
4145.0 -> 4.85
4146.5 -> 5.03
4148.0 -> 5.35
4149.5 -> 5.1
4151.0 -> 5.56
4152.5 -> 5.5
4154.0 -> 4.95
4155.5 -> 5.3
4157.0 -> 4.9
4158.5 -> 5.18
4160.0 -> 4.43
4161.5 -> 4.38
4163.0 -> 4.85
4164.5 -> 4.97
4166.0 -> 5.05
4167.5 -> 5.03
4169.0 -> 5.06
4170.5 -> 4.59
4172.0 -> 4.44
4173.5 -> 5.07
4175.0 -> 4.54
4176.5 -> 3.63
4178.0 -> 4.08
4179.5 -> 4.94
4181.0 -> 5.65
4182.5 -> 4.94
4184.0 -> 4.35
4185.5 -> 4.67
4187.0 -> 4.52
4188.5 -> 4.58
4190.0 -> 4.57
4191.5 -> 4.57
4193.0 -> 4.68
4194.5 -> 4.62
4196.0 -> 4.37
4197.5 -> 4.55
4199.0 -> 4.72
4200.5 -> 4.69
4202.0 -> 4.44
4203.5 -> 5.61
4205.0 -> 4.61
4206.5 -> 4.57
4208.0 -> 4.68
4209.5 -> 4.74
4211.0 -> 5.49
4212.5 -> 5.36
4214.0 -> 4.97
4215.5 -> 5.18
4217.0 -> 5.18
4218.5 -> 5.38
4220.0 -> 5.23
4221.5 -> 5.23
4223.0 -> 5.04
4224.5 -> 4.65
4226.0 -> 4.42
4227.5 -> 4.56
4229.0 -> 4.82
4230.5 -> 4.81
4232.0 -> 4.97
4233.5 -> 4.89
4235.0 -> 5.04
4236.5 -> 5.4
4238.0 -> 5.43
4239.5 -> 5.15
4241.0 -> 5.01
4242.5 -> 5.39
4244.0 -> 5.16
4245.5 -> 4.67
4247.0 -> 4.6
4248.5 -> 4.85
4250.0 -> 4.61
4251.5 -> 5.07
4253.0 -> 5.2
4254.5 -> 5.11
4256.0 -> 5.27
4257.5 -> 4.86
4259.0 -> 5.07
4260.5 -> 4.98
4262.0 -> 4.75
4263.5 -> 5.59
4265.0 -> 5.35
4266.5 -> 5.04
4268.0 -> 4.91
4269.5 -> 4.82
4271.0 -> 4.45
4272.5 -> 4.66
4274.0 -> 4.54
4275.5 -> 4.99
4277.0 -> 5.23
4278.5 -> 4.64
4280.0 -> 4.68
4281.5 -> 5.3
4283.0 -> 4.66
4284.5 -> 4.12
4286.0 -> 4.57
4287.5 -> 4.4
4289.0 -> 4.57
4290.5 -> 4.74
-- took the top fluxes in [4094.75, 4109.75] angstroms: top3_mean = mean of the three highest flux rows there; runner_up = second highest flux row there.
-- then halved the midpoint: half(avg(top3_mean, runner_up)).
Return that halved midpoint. 2.37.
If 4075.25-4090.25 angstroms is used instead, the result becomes 2.52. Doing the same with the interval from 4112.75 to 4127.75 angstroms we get 2.59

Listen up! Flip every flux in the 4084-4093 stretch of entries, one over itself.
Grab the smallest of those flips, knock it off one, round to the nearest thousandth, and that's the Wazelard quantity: 0.801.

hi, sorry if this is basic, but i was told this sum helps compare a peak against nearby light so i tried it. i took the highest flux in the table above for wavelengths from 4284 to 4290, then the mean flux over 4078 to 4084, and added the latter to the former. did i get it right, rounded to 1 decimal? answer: 9.0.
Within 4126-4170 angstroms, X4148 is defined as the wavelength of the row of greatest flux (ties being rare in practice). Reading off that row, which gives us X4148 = 4142.0 angstroms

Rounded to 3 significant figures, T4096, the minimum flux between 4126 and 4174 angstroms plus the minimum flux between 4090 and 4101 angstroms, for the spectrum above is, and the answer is 7.60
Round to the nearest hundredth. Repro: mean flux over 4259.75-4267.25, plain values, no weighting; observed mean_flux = 5.14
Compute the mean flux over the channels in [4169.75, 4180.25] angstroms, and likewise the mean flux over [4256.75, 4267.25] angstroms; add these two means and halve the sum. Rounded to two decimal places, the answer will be 4.78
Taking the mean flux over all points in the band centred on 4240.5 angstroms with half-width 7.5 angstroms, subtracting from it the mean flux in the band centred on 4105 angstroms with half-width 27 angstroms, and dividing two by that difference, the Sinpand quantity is 3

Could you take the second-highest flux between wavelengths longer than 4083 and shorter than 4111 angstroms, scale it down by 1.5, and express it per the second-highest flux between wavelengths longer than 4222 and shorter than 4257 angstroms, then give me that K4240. 0.63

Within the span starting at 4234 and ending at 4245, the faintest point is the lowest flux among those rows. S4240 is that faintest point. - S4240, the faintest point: 5.01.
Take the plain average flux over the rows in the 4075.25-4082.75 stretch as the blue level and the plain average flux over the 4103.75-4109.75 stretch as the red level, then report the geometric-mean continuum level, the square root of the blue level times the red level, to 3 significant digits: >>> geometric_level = 3.86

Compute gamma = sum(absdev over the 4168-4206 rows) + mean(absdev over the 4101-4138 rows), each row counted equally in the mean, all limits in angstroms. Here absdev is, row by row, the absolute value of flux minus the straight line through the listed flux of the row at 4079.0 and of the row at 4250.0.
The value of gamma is 7.1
